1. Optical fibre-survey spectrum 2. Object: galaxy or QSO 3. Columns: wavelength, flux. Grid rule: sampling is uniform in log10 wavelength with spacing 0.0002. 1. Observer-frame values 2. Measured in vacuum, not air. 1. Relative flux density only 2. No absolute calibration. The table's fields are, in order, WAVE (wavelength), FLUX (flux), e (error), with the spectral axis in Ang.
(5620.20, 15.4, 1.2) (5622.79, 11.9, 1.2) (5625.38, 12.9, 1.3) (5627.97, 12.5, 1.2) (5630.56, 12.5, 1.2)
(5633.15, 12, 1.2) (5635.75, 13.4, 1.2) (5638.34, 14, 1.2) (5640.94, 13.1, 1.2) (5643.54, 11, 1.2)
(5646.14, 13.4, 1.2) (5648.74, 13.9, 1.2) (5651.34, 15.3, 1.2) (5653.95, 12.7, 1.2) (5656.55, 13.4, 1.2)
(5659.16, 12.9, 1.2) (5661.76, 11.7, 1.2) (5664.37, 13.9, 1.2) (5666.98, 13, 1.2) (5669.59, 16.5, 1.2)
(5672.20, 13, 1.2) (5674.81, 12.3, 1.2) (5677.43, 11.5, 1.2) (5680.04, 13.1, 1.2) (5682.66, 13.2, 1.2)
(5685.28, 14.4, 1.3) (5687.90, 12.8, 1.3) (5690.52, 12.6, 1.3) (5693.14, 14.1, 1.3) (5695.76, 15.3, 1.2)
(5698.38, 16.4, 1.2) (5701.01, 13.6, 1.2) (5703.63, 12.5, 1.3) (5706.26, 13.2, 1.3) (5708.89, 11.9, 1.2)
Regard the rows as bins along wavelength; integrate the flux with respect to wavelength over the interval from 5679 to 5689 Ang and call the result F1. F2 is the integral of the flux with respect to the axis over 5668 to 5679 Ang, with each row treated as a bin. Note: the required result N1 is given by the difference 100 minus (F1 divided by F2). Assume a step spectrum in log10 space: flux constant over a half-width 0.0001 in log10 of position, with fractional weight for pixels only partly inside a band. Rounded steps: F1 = 134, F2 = 146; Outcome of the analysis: 99.1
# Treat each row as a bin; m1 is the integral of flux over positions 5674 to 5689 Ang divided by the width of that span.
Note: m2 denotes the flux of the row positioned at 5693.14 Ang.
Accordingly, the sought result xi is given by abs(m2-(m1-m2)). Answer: 15.3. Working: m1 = 12.9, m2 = 14.1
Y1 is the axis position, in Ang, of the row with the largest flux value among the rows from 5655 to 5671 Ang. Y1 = 5669.59 Ang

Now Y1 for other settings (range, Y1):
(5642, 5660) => 5651.34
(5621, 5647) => 5638.34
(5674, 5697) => 5695.76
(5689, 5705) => 5698.38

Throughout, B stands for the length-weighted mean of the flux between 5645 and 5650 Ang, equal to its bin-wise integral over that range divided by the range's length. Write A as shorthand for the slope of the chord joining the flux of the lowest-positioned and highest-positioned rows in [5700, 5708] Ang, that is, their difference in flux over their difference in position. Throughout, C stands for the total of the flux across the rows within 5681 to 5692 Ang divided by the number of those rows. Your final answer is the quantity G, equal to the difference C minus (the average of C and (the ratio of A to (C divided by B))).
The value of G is 6.66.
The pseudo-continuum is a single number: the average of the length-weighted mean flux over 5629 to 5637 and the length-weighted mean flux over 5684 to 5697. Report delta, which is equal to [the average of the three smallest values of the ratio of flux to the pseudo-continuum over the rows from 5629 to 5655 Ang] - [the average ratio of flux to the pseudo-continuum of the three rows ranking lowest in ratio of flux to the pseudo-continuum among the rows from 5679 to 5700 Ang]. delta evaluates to -0.076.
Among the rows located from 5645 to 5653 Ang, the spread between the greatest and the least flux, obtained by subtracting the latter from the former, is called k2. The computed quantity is 1.9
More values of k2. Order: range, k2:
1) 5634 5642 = 0.9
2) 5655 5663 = 1.7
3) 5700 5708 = 1.1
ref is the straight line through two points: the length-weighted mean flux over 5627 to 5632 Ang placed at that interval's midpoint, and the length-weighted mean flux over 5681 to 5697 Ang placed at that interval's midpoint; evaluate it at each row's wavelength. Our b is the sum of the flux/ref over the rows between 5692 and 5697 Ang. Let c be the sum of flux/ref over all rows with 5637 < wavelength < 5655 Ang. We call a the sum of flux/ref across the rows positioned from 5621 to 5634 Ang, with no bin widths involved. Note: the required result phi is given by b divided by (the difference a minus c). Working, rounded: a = 5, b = 2.1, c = 7.3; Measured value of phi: -1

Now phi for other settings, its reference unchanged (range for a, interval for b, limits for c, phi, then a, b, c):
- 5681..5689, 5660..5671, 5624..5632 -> -54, 3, 4.2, 3.0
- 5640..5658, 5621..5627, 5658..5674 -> 2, 7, 2.0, 6.1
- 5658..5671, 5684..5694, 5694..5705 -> 4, 5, 3.9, 4.2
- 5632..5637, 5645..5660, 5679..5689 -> -3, 2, 6.3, 3.9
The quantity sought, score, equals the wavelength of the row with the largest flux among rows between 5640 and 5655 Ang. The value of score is 5651.34 Ang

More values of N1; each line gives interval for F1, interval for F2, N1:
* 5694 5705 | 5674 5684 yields 98.7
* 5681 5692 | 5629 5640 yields 99.0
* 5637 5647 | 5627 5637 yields 99.0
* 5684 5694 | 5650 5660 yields 99.0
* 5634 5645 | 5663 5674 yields 99.1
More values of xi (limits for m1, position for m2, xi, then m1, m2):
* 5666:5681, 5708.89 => 10.6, 13.2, 11.9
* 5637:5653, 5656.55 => 13.4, 13.4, 13.4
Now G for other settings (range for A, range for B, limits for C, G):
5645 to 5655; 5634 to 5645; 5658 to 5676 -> 6.71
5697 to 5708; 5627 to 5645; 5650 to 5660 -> 6.98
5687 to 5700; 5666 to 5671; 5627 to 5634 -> 5.96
